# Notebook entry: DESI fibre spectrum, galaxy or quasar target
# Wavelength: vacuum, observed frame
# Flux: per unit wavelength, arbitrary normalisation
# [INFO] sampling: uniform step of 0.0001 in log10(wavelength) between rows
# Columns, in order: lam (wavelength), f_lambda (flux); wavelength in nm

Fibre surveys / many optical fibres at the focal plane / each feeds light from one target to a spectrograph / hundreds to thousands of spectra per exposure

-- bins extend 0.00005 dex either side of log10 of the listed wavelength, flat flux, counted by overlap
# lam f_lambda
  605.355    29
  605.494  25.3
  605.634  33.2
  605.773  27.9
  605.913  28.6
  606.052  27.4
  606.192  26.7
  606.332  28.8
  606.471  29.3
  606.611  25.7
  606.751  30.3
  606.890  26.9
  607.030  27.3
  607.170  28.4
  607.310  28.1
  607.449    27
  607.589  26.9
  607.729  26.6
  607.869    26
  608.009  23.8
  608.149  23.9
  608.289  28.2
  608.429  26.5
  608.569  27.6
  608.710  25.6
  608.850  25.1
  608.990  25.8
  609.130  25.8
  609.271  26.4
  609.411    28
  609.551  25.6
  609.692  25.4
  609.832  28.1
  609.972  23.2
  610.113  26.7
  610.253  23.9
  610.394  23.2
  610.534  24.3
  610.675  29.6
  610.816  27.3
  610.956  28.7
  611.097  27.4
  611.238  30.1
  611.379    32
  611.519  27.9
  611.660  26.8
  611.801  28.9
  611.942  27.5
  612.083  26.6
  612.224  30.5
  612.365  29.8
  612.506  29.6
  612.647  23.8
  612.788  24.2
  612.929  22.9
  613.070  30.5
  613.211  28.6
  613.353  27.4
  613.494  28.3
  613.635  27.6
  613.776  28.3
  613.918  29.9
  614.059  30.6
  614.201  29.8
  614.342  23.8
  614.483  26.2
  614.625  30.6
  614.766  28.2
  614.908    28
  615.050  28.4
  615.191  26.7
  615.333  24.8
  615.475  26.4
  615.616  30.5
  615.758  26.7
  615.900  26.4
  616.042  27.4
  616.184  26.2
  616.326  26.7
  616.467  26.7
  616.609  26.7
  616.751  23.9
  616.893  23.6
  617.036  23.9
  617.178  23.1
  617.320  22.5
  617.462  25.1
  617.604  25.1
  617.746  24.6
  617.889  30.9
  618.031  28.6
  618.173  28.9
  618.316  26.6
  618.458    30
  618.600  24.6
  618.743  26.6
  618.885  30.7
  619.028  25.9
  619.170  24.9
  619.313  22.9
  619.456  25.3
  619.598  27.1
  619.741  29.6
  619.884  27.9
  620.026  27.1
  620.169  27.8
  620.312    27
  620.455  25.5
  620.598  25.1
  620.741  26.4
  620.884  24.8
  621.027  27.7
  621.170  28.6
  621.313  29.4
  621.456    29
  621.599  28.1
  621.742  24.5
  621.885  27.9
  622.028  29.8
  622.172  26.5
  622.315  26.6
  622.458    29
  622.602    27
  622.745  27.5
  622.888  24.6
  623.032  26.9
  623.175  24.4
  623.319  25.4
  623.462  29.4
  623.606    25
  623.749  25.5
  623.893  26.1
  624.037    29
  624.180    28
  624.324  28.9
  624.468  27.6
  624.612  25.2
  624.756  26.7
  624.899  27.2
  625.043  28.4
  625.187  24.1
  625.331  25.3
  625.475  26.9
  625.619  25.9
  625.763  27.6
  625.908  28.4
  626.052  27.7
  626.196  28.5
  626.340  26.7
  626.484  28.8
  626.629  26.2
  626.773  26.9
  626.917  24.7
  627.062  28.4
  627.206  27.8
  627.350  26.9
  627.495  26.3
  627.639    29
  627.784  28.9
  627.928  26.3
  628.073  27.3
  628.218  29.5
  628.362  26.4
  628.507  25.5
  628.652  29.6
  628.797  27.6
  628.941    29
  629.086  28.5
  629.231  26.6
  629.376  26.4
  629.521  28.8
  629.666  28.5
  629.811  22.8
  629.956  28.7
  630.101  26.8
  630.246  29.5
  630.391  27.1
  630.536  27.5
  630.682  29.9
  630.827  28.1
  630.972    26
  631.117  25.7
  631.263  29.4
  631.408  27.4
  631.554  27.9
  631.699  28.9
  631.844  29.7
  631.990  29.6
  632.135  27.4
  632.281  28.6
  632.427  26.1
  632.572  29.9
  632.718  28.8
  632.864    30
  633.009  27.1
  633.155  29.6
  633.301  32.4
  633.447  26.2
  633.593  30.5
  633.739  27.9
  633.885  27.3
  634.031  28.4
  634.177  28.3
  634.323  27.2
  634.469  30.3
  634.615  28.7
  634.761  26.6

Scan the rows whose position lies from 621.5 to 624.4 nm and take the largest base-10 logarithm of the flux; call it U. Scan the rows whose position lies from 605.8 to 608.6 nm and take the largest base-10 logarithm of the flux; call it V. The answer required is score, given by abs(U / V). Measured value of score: 1.00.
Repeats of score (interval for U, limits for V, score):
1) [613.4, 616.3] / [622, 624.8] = 1.01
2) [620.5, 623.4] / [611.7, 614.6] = 0.99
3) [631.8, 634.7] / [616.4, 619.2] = 1.01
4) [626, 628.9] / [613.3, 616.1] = 0.99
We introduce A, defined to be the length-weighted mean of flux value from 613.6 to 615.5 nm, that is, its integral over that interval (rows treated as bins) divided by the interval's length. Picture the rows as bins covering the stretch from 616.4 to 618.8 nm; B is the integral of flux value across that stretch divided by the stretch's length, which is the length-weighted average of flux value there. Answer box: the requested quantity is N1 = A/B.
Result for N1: 1.07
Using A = 27.84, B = 26.0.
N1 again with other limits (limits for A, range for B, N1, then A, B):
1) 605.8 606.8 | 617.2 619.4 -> 1.06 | 28.04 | 26.4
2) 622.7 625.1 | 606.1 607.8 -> 0.97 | 26.80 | 27.7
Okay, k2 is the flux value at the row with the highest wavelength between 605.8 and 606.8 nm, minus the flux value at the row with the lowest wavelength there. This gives 1.7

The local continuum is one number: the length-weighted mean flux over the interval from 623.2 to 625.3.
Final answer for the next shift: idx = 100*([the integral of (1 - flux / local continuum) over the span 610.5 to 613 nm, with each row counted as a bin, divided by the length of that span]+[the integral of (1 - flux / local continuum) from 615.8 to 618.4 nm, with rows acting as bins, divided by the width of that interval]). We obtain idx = 0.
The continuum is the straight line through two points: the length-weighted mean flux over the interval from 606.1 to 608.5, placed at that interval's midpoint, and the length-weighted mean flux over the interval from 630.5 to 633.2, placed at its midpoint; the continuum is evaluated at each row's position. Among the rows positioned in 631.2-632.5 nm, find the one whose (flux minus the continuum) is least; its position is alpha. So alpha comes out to 632.427 nm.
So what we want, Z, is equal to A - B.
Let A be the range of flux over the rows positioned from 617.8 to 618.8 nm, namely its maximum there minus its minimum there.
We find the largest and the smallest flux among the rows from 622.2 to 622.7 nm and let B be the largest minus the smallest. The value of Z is 3.9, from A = 6.3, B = 2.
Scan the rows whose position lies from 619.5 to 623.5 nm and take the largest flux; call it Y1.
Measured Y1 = 29.8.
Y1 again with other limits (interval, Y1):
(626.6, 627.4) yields 28.4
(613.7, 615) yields 30.6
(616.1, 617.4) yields 26.7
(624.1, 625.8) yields 28.9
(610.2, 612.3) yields 32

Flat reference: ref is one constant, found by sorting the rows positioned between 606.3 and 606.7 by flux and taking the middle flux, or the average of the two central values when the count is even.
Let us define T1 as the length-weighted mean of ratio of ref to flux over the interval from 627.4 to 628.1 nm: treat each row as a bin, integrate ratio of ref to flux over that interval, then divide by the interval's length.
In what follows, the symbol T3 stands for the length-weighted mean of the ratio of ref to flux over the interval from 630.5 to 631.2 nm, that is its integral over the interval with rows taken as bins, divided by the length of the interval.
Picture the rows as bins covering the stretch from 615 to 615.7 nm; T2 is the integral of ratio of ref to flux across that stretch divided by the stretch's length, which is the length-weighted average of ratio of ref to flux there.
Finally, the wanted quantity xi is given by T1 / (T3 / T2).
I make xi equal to 1.06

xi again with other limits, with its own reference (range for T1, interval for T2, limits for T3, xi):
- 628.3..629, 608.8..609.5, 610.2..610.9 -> 1.02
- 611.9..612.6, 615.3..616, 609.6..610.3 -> 0.95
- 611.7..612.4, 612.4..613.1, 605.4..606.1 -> 1.11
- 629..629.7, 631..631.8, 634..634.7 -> 1.07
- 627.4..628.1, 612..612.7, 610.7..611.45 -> 1.09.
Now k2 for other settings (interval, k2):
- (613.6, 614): 2.3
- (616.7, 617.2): -0.8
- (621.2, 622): -1.5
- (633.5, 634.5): -0.2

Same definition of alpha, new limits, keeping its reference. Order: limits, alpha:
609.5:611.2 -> 610.394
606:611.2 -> 610.394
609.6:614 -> 612.929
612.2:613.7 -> 612.929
